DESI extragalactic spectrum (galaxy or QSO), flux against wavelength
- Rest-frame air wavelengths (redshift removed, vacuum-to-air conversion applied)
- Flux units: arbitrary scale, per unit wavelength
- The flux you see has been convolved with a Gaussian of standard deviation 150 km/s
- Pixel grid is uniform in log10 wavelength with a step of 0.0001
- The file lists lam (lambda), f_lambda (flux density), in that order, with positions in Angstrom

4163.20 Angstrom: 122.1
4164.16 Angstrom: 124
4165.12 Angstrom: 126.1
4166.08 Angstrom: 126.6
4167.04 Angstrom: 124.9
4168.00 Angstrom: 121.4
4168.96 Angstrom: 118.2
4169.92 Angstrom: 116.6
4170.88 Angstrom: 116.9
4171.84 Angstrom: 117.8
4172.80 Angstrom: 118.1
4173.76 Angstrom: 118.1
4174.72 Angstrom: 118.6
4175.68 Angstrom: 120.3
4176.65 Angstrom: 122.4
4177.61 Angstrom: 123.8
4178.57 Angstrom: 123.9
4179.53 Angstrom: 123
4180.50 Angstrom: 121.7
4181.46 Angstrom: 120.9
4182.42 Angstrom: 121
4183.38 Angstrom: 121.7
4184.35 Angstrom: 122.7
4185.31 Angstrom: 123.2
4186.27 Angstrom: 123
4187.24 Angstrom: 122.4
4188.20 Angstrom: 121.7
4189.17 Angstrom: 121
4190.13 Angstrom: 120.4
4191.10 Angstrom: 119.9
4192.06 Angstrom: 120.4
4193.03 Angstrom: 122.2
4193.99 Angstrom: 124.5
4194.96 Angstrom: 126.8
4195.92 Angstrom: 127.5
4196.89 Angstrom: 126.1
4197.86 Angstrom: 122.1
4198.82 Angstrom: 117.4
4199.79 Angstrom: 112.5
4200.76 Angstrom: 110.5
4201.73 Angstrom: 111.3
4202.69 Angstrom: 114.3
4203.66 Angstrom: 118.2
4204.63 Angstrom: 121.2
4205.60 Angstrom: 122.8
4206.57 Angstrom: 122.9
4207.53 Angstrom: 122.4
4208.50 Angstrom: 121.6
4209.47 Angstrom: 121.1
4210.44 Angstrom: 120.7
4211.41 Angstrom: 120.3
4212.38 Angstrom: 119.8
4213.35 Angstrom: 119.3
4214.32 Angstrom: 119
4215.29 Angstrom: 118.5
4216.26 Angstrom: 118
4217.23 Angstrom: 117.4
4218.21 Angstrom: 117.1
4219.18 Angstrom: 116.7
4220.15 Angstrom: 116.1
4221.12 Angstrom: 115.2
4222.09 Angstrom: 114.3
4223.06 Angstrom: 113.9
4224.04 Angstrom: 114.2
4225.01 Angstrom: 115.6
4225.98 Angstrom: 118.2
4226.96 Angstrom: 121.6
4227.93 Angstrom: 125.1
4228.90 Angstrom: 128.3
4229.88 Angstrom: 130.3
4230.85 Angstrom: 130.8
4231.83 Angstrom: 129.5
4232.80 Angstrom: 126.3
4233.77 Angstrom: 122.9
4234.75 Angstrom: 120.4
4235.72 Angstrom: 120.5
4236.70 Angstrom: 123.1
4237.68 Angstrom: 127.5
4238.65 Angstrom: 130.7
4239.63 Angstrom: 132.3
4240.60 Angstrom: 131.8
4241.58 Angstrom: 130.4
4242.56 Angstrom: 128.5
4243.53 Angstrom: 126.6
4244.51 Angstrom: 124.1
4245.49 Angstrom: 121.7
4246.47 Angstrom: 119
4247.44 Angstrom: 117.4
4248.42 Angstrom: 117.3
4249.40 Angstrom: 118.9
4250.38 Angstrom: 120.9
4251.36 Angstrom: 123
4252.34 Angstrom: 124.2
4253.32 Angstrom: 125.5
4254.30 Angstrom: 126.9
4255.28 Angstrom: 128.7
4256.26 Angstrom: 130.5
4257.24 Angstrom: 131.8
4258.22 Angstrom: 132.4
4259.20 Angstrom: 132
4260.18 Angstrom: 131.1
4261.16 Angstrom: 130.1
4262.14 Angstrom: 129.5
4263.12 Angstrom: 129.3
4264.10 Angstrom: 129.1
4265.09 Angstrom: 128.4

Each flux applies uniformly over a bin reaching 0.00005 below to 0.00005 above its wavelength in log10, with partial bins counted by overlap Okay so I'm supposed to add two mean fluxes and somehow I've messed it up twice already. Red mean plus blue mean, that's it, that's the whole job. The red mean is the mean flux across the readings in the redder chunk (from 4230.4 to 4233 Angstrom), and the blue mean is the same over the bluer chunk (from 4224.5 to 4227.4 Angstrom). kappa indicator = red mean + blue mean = 247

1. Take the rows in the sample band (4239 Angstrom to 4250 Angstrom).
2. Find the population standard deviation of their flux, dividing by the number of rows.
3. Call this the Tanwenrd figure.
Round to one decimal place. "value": 5.6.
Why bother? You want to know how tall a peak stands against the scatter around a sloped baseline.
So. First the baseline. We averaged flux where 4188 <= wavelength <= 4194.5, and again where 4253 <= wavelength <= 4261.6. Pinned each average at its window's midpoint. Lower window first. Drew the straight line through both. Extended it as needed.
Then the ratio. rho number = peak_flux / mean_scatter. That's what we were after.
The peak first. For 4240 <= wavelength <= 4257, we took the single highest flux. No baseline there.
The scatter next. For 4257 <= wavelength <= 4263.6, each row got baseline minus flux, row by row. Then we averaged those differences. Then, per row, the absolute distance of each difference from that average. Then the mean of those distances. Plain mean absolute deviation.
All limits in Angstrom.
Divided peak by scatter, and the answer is 102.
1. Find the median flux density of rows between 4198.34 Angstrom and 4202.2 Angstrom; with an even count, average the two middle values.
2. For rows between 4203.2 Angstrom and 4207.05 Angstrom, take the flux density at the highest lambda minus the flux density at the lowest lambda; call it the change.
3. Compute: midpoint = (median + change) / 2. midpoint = 58.3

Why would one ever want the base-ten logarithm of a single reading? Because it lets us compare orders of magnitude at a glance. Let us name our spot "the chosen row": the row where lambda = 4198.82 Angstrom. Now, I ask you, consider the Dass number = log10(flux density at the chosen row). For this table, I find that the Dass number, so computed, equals 2.07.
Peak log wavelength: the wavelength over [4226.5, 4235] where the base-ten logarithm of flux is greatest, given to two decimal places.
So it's 4230.85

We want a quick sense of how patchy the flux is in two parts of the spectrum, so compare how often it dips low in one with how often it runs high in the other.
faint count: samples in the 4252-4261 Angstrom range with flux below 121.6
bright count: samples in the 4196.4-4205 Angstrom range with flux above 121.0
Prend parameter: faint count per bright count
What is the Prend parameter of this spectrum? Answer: 0.0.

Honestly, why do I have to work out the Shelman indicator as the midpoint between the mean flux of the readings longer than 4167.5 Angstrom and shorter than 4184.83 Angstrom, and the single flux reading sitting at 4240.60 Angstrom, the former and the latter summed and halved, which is 126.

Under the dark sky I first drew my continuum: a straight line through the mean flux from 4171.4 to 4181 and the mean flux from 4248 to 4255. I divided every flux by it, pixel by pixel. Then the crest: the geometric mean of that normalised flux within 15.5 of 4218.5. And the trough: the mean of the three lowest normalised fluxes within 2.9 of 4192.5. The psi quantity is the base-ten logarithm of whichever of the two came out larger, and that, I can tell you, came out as -0.0031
